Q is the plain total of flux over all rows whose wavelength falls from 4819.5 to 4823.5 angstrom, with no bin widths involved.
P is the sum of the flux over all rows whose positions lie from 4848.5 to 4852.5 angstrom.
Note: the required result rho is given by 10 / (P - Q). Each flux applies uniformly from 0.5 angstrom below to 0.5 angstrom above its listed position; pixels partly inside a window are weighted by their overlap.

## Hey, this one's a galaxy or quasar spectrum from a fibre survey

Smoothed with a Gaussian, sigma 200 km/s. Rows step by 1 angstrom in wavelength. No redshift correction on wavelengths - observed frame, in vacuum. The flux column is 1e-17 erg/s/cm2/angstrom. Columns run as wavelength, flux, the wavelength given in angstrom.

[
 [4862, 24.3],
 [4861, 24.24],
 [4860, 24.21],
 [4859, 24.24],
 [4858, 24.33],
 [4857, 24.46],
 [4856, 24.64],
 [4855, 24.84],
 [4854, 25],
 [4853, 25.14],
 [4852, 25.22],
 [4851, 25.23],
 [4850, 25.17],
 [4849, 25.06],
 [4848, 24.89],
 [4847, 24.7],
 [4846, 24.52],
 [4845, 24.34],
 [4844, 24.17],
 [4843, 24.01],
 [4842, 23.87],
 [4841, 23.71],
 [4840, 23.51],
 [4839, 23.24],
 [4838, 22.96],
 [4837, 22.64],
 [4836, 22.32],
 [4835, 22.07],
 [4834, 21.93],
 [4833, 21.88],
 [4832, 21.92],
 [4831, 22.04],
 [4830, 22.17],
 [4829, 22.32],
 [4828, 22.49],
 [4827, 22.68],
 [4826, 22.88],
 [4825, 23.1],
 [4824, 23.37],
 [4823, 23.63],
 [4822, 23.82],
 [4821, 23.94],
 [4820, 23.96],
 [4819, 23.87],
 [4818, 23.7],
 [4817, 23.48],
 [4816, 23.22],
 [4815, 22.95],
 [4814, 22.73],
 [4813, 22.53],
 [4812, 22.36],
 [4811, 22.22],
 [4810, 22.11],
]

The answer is 1.9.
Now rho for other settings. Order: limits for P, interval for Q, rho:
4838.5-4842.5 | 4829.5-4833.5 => 1.6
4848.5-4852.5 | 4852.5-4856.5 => 9.4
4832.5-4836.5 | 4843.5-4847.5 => -1.0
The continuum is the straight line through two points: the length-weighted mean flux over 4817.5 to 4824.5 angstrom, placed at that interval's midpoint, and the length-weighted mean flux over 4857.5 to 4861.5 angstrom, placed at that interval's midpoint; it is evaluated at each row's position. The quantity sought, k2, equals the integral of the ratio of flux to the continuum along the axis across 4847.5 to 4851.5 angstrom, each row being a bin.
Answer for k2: 4.16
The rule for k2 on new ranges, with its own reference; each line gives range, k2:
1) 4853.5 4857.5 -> 4.09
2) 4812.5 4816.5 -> 3.86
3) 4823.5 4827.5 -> 3.86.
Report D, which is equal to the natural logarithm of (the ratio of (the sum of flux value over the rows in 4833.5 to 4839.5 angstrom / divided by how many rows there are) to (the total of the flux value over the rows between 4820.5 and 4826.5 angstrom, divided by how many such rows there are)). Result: -0.04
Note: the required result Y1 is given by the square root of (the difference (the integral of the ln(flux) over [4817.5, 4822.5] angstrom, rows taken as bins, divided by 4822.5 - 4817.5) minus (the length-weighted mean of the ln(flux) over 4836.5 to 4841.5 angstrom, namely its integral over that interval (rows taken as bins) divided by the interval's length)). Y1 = 0.17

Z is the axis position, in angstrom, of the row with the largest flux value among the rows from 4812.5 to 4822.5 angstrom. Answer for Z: 4820 angstrom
